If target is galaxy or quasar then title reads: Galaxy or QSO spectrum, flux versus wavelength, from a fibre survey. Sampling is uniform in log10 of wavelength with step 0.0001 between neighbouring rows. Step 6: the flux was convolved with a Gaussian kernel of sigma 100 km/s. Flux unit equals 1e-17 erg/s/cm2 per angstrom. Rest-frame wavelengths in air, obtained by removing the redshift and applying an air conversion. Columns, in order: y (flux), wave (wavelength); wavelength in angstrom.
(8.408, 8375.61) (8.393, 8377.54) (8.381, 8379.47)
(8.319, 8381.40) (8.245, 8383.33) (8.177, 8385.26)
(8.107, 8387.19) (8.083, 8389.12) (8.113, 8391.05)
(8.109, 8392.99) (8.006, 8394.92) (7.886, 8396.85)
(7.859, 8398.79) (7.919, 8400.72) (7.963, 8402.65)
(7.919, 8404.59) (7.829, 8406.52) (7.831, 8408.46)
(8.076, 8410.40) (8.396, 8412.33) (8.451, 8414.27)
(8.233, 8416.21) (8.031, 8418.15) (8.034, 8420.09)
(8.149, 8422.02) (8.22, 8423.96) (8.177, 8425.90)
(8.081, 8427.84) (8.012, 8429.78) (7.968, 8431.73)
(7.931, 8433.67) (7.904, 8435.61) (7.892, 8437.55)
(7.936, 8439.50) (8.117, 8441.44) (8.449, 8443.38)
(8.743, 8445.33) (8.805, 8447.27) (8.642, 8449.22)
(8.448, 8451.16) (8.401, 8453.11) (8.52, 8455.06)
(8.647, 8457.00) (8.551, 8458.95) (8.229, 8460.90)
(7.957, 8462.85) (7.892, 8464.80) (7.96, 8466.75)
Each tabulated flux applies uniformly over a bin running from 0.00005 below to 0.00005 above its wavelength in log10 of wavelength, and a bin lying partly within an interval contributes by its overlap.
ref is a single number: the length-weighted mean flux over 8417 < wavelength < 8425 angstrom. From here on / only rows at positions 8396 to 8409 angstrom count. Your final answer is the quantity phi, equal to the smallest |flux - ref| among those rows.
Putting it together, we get 0.15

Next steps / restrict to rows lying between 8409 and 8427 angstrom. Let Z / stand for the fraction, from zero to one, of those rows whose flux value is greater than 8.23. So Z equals 0.3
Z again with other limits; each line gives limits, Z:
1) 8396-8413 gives 0.1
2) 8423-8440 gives 0.0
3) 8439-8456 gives 0.8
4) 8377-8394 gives 0.4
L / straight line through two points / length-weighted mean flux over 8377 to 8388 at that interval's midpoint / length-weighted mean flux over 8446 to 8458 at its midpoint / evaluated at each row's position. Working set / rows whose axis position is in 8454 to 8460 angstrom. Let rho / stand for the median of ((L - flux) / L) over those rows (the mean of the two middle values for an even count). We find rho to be 0.007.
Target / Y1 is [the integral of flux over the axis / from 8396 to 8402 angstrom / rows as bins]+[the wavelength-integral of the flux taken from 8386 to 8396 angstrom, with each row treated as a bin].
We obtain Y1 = 128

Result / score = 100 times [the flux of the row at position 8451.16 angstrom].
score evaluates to 845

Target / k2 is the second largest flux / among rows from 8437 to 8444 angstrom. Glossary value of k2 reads 8.117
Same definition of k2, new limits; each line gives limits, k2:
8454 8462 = 8.551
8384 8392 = 8.113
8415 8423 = 8.149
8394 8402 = 7.919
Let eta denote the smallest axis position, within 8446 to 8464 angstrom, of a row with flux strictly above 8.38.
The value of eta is 8447.27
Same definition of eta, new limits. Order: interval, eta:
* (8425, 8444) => 8443.38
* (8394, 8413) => 8412.33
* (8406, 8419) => 8412.33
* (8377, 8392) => 8377.54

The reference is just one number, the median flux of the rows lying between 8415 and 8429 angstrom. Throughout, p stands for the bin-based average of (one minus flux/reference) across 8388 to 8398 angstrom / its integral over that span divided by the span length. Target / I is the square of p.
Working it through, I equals 0.0002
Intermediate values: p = 0.014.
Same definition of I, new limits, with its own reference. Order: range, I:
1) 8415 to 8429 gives 0.0000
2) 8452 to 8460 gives 0.0021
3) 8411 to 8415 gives 0.0009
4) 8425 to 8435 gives 0.0002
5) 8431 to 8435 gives 0.0006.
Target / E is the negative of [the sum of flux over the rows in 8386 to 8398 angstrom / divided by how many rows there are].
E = -8.05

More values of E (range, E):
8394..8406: -7.93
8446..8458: -8.58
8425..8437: -8.01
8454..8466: -8.30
